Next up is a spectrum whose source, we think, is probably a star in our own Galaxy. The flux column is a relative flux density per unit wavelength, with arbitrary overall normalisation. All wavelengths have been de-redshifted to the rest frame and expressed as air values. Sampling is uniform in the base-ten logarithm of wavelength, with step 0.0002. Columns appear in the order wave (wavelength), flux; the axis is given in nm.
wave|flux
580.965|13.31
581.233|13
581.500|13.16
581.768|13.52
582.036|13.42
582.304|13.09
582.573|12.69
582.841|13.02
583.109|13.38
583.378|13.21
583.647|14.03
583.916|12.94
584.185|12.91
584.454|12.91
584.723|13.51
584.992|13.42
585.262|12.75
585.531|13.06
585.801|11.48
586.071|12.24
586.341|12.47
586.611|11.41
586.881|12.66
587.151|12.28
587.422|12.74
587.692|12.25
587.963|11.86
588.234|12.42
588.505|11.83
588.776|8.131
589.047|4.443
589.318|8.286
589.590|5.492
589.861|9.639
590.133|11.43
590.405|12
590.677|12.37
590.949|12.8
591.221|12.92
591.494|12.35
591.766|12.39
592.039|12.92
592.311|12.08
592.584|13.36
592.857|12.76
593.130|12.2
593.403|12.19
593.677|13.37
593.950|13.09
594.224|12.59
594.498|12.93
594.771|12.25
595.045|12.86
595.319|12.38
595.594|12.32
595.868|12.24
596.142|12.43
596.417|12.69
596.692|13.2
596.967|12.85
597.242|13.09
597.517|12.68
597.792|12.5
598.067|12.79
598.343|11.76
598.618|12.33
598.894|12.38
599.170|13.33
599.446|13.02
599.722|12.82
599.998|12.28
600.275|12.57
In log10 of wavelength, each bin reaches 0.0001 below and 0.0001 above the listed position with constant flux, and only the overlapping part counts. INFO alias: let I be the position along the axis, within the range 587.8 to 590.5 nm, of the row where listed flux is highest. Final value 588.234 nm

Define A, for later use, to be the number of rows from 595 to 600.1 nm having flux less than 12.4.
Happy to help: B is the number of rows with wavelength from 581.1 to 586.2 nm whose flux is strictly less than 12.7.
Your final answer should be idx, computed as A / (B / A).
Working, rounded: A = 7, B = 3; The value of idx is 16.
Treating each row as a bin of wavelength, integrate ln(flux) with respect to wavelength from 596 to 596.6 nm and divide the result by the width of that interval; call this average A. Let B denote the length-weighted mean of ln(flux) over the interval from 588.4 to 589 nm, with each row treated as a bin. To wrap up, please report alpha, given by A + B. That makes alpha 4.69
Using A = 2.53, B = 2.16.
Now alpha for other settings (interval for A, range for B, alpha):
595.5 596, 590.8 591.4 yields 5.06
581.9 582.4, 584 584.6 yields 5.15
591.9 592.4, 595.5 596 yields 5.04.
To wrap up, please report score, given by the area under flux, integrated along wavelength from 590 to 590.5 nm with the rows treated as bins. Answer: 5.8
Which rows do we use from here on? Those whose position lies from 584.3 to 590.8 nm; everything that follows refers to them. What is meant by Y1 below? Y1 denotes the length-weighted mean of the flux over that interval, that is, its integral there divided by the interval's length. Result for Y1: 11.3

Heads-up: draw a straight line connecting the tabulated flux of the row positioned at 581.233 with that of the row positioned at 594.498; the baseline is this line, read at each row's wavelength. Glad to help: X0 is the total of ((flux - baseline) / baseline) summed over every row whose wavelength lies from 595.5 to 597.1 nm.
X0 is -0.14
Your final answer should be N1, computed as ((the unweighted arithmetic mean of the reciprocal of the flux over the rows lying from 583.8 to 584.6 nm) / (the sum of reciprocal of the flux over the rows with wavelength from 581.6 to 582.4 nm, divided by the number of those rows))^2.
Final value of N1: 1.07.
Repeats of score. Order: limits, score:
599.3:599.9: 7.7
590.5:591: 6.3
